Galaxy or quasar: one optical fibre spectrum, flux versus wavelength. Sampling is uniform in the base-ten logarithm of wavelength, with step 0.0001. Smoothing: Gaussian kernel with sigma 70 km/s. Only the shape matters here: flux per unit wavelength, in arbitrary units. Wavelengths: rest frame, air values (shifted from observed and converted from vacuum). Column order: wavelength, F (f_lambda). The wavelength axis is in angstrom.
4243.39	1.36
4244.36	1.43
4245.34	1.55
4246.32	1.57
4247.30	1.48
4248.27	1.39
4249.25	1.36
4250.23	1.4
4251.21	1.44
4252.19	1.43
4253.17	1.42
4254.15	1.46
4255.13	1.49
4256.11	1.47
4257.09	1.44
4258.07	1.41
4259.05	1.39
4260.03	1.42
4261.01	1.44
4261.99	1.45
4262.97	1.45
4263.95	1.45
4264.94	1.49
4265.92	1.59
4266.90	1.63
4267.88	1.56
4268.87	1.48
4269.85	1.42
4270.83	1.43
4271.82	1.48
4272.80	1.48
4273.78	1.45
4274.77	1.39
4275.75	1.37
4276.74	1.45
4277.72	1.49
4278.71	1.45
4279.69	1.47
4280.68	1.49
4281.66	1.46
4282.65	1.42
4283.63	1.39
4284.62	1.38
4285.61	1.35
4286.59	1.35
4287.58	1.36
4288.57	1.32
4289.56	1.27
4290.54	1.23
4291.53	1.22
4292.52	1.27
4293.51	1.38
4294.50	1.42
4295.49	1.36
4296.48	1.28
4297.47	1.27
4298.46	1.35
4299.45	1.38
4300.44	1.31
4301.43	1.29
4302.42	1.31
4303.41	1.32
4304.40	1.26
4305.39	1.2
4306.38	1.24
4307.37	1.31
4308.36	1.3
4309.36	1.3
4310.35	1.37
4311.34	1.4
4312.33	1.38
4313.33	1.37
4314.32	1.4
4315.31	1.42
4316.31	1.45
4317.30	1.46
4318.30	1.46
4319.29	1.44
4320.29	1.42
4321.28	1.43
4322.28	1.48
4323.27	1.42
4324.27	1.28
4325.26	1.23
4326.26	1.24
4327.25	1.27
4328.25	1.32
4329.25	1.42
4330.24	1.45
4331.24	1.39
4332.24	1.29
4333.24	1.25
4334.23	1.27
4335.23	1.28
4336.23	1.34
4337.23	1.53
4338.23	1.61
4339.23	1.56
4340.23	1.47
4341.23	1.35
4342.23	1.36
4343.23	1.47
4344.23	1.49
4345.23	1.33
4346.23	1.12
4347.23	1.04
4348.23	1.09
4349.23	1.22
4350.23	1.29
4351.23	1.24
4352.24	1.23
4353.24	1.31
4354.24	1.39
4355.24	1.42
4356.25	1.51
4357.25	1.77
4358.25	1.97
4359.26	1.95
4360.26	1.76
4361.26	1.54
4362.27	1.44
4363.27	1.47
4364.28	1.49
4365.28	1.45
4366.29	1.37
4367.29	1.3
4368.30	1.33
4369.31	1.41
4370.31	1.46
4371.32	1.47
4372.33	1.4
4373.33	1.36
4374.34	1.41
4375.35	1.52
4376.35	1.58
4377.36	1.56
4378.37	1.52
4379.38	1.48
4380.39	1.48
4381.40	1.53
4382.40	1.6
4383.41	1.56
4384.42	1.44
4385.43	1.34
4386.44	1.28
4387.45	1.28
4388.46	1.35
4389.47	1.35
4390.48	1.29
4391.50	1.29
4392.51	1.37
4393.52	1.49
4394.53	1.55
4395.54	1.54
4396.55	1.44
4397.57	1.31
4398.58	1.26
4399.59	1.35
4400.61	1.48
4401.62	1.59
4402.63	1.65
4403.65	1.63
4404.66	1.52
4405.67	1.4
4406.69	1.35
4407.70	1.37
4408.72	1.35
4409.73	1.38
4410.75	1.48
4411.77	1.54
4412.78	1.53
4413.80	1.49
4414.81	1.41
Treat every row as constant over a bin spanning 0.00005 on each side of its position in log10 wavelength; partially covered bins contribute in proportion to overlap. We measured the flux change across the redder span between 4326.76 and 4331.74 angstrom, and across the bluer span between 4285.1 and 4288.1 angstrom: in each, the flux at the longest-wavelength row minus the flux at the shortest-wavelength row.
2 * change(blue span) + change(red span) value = 0.14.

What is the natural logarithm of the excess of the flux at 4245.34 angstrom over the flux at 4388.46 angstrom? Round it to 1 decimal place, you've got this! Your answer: -1.6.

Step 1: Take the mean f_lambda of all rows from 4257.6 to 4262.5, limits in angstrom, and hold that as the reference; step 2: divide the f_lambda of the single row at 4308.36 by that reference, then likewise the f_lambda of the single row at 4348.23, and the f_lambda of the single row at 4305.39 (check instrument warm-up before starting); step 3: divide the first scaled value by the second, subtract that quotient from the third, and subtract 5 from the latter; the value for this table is -5.35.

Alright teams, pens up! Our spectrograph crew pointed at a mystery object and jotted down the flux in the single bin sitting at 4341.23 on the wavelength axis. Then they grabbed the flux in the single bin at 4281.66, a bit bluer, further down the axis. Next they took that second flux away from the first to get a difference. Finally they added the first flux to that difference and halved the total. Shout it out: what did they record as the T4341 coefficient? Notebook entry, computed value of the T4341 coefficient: 0.62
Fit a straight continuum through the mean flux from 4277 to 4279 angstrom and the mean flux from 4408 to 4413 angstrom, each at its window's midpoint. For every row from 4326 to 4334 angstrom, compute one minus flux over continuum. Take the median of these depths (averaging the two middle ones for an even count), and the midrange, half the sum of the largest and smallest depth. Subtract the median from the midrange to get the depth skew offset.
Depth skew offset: -0.027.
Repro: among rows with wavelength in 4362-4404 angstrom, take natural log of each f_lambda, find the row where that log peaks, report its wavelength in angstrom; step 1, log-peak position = 4402.63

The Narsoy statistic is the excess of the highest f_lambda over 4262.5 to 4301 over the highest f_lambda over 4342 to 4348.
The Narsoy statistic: 0.14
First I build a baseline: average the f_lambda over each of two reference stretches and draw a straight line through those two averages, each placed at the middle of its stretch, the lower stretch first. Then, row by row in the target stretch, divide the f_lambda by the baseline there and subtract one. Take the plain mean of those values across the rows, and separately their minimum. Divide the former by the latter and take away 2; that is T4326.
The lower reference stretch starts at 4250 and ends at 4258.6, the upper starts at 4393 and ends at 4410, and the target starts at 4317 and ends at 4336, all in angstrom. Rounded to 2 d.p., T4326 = -1.59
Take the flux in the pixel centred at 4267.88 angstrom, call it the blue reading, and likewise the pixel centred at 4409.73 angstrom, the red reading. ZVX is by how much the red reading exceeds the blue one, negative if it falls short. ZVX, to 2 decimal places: -0.18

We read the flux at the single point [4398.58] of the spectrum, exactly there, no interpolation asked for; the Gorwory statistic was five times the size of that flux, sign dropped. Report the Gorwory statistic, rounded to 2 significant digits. 6.3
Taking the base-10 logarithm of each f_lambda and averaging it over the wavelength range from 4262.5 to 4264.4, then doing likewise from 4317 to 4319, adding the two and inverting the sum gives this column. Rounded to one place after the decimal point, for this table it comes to 3.1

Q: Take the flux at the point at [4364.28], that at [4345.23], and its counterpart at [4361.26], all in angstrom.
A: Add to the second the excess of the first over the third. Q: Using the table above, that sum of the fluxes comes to 1.28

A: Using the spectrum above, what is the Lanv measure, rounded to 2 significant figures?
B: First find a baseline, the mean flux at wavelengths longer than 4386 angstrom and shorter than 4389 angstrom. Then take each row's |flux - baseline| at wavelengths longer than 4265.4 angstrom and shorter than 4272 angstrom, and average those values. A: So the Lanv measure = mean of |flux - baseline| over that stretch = 0.21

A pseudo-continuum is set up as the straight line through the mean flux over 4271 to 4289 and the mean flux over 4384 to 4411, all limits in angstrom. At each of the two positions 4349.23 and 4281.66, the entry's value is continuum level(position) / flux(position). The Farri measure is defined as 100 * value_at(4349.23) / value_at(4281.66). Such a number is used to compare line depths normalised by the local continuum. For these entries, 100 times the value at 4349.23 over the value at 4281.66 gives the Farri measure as 119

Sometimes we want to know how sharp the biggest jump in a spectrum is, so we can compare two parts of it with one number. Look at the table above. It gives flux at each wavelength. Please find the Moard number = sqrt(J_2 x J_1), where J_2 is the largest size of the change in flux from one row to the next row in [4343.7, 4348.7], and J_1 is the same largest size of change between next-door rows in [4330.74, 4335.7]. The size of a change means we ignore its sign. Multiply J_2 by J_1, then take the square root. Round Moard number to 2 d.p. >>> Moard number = 0.14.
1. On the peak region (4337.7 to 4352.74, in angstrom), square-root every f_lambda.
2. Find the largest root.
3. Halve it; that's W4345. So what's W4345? 0.634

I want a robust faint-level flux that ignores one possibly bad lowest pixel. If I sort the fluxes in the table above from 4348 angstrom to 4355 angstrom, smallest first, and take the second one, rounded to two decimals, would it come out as 1.22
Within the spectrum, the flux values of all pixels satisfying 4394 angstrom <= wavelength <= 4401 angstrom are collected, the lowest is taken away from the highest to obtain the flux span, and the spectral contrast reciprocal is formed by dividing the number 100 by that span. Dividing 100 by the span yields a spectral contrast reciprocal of 345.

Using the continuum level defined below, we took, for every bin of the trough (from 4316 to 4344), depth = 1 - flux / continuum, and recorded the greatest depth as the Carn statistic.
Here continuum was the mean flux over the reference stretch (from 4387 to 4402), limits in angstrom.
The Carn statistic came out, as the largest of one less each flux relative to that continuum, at 0.12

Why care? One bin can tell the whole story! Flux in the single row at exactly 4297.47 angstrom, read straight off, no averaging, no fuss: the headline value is 1.27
